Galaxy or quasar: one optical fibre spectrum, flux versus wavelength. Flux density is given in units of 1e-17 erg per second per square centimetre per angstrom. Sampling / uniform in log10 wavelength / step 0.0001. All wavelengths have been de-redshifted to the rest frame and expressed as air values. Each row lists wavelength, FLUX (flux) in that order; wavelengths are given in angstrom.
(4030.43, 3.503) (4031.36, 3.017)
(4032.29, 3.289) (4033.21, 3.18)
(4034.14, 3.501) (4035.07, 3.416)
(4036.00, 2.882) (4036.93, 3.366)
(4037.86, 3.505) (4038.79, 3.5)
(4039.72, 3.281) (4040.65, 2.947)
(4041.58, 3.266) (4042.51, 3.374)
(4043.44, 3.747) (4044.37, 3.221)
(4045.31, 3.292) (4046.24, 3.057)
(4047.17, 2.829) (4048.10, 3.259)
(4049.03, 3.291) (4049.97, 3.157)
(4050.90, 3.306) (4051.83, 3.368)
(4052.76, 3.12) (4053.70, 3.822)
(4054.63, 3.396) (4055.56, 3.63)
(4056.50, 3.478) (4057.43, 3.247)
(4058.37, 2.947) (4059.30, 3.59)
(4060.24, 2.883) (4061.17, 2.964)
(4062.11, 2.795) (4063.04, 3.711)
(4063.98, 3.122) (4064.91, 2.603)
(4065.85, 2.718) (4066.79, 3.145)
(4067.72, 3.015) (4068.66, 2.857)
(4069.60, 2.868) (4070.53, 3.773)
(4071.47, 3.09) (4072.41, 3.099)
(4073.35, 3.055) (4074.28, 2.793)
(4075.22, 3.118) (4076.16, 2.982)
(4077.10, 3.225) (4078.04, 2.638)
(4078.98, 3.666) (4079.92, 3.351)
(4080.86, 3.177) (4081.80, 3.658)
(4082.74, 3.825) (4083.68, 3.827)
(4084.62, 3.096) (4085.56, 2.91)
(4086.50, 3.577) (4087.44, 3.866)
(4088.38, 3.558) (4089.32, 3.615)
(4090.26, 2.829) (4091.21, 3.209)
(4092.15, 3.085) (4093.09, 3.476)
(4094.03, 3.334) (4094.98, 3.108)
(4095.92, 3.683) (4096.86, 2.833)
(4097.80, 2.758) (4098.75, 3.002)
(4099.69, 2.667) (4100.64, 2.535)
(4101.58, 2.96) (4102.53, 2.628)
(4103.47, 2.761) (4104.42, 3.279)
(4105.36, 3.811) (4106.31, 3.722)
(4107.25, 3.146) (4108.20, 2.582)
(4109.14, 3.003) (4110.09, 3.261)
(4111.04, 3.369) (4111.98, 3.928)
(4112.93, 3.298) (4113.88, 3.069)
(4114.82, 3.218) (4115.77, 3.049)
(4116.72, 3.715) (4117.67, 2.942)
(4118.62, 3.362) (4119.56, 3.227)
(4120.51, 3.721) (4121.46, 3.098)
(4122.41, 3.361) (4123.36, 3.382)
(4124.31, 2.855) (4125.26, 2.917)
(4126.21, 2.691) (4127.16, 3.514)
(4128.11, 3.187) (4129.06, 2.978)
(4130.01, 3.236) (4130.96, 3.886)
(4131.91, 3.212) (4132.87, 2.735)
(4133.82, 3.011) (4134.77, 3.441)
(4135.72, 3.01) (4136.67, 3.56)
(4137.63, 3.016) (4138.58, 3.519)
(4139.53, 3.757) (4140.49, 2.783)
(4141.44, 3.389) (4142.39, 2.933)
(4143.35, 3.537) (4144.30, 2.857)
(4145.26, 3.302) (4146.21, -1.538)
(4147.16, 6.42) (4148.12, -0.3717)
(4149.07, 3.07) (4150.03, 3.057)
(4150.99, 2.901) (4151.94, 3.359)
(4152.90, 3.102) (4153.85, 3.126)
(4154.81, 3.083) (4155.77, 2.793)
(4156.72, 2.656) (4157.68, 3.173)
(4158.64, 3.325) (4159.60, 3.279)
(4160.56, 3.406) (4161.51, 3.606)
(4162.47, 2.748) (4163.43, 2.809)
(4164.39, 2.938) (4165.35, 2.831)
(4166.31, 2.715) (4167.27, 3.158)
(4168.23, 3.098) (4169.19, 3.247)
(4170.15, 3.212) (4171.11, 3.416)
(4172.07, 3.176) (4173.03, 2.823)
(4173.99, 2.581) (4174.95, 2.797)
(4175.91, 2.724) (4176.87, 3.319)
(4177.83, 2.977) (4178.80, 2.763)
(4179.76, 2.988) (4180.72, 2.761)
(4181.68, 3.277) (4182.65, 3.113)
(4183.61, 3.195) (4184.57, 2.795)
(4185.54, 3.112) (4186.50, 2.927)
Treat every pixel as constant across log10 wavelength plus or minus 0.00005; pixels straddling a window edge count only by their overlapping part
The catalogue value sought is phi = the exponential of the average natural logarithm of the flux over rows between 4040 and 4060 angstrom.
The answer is 3.29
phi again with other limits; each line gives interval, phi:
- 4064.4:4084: 3.14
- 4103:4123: 3.26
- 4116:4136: 3.20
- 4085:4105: 3.10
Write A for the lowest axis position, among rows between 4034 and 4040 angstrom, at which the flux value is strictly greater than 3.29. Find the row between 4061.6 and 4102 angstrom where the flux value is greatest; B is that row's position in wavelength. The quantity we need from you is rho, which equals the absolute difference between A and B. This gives 53.3 angstrom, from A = 4034.14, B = 4087.44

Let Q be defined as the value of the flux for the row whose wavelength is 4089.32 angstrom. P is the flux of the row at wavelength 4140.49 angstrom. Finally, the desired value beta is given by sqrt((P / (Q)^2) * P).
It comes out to 0.77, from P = 2.783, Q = 3.615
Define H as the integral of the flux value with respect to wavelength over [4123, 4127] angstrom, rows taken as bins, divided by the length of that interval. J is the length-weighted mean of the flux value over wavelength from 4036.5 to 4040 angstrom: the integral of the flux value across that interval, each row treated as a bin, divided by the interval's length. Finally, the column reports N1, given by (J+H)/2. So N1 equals 3.21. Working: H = 2.99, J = 3.42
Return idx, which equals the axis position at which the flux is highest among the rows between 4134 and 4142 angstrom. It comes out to 4139.53 angstrom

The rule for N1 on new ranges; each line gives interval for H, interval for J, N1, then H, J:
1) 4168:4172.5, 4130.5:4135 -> 3.24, 3.24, 3.24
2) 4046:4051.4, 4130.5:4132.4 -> 3.34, 3.16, 3.53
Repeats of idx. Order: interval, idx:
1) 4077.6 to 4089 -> 4087.44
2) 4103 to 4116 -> 4111.98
